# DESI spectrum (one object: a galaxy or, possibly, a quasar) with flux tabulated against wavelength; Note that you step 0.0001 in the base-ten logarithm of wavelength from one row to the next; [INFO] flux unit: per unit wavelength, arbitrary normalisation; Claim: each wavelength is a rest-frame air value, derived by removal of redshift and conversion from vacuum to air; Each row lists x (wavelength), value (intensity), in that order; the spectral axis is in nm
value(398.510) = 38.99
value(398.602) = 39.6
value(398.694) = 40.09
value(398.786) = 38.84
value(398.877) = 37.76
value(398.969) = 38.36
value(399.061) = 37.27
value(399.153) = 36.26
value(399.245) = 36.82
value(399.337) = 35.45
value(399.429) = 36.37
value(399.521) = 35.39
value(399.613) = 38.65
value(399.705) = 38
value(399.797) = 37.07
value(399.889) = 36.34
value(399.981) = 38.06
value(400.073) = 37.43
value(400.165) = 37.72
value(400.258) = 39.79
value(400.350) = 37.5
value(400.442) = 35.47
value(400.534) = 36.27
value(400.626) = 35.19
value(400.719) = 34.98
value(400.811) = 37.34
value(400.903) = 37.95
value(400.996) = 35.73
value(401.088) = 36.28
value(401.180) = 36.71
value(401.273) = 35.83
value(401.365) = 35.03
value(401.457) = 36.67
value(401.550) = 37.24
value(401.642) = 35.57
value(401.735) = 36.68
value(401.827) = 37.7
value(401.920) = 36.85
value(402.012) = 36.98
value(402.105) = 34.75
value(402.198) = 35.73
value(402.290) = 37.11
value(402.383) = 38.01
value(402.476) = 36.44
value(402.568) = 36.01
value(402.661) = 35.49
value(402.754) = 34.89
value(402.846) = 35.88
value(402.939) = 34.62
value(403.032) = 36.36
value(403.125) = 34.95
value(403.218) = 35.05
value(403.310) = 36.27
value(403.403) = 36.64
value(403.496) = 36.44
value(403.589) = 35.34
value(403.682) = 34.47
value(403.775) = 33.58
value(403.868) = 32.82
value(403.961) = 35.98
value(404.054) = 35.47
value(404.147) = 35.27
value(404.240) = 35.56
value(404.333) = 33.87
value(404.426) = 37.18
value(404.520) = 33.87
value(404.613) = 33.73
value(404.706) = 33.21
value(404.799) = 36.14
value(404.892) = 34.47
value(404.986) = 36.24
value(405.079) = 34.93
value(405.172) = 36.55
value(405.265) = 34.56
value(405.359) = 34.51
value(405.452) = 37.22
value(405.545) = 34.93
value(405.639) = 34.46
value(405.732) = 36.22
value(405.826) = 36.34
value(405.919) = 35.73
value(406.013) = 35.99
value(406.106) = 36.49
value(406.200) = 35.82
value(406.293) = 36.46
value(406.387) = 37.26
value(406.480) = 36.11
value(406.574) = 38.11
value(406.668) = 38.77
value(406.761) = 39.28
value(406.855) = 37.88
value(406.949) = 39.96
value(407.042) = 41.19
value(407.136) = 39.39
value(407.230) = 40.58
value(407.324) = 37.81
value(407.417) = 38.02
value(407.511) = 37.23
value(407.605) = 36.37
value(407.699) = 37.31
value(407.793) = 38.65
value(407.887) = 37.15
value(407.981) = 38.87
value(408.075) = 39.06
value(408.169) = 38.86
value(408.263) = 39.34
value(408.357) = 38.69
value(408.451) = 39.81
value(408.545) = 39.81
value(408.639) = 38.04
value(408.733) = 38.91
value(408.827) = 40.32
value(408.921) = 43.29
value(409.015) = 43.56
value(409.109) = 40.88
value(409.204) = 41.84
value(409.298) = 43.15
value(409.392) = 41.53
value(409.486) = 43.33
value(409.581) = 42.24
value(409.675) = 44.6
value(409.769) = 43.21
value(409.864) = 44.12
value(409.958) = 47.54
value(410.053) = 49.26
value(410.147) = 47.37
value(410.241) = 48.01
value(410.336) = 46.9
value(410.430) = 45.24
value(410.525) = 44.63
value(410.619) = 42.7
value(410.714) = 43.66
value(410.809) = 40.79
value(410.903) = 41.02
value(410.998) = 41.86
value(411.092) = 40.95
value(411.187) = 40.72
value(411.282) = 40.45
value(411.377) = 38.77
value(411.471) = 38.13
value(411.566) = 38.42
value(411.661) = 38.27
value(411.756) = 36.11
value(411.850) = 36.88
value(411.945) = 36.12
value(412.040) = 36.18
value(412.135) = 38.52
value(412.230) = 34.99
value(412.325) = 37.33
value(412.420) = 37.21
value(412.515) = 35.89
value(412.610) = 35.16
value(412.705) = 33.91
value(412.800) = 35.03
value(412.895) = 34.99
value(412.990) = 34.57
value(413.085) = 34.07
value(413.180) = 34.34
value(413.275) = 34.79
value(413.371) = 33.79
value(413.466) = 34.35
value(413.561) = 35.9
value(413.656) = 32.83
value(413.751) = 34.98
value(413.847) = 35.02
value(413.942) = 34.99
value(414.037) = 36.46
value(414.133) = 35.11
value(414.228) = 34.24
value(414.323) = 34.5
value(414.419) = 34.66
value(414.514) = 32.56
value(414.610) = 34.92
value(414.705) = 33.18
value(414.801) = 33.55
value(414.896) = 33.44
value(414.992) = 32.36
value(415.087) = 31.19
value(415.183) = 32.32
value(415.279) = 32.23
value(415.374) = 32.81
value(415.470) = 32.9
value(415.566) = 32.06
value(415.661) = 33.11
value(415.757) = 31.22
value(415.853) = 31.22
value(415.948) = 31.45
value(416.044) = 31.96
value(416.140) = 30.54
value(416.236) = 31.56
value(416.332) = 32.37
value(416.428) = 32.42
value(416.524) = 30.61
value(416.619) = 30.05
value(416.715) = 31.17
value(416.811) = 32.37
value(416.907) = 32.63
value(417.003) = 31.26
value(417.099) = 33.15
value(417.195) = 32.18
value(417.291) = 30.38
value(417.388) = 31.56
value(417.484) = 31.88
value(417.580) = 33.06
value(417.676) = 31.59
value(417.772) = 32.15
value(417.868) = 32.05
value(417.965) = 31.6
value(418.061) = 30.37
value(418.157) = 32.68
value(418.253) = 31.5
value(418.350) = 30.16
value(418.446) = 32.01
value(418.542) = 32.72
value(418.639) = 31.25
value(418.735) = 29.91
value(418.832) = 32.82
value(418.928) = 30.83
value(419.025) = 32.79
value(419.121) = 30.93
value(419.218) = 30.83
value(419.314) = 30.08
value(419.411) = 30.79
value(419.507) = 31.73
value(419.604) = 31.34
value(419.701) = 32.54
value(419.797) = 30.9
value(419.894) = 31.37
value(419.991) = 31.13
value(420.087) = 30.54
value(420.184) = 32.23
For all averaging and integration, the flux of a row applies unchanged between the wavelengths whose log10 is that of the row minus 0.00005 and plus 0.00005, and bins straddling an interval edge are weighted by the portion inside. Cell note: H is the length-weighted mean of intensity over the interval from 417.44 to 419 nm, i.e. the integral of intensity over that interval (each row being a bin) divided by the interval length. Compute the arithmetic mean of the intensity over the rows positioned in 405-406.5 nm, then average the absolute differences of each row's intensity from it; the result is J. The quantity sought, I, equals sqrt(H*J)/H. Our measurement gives 0.154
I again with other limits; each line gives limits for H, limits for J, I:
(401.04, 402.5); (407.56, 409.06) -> 0.191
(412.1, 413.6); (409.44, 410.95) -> 0.241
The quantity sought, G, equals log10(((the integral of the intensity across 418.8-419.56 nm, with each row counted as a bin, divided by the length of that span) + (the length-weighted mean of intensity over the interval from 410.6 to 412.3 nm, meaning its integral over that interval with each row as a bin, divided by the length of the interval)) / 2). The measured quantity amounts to 1.55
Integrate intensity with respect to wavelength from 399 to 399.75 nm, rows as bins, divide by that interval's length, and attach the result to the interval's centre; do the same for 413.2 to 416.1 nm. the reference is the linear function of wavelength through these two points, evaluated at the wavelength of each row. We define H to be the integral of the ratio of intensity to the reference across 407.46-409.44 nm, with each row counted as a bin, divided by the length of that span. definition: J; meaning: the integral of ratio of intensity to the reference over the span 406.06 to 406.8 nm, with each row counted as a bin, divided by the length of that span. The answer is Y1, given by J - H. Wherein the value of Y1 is -0.08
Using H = 1.14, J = 1.06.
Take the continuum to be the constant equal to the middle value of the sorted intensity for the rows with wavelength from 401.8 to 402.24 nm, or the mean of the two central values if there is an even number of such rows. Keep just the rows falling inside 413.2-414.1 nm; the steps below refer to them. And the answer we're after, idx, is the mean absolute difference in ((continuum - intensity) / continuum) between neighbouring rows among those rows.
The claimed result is 0.033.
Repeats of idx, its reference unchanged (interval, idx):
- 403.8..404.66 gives 0.043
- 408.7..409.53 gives 0.044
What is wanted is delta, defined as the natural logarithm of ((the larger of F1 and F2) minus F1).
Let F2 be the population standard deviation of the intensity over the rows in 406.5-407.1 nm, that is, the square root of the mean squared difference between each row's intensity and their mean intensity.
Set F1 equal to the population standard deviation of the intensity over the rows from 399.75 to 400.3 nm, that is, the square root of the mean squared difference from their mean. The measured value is -2.7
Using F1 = 1.07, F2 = 1.13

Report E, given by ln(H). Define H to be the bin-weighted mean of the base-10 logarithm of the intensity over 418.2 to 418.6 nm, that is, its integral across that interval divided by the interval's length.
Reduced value 0.404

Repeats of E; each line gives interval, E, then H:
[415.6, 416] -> 0.408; 1.50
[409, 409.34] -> 0.485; 1.62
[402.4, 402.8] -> 0.442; 1.56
